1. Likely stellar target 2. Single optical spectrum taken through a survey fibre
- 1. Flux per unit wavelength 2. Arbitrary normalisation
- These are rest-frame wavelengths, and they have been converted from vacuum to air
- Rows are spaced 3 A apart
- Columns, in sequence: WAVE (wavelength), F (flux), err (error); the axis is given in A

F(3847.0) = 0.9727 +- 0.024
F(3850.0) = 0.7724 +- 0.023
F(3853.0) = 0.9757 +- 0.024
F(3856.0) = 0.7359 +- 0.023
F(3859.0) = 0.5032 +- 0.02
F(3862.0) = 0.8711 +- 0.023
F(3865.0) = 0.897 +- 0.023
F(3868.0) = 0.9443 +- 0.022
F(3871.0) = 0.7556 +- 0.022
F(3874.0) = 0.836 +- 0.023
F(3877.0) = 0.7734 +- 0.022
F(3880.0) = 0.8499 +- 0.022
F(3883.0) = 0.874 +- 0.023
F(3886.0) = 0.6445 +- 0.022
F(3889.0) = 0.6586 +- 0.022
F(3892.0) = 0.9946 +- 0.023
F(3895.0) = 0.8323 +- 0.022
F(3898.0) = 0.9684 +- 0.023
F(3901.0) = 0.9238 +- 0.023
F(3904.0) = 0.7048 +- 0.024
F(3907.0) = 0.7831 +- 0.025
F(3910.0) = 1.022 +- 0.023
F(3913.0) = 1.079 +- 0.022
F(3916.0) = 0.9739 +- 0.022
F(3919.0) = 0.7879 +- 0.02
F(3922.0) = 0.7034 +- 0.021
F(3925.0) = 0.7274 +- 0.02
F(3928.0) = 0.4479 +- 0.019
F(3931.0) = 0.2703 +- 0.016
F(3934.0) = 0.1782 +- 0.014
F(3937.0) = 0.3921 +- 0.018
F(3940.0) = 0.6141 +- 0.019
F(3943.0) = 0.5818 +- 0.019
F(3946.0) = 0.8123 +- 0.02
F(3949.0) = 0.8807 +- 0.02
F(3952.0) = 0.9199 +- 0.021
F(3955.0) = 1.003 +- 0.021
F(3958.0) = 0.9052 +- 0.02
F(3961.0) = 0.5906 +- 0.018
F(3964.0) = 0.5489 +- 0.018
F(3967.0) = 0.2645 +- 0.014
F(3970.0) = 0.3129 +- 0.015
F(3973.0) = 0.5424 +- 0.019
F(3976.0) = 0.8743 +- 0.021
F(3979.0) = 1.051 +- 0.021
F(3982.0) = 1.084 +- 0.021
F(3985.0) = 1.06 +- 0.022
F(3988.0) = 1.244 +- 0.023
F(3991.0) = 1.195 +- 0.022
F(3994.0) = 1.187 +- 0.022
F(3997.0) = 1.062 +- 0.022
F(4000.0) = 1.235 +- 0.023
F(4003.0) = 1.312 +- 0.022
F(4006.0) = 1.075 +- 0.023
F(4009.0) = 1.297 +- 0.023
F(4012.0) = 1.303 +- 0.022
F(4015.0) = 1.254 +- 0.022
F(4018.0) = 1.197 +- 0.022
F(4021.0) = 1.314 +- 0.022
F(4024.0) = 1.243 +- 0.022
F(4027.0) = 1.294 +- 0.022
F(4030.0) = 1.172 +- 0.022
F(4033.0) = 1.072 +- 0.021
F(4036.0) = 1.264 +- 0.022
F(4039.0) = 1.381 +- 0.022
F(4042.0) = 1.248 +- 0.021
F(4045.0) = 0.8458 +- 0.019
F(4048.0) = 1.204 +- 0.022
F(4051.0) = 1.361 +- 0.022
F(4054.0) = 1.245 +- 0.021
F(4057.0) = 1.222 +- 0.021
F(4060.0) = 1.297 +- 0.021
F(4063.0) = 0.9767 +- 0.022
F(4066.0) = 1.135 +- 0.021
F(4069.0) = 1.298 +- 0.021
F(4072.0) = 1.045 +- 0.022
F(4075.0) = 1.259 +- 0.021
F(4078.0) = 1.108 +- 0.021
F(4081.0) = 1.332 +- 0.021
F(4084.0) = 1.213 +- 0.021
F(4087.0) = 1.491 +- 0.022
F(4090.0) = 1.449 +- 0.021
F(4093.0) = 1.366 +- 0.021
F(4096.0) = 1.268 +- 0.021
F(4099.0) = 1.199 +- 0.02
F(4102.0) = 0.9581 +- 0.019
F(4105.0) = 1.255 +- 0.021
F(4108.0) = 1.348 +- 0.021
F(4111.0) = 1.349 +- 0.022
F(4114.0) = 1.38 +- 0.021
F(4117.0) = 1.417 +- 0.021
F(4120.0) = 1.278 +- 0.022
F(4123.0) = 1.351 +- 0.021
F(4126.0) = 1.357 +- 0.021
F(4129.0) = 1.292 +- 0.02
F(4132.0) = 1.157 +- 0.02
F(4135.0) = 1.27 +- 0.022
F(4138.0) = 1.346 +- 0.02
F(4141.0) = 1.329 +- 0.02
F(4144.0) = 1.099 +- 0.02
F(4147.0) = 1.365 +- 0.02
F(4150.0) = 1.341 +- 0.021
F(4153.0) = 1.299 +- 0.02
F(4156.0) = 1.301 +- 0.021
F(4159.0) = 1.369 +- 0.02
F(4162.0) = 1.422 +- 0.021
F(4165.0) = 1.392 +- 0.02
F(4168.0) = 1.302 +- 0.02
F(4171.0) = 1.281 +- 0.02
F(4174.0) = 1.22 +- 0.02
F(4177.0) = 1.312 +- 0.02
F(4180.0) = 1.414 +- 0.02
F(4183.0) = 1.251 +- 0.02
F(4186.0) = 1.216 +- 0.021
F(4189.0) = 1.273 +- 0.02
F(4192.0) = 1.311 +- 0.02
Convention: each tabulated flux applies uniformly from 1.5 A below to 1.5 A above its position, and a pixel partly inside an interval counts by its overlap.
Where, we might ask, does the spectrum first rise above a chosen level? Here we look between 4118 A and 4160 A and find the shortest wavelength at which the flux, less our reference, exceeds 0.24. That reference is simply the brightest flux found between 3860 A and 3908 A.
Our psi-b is 4120.0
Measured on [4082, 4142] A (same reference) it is 4087.0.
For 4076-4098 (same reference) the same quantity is 4081.0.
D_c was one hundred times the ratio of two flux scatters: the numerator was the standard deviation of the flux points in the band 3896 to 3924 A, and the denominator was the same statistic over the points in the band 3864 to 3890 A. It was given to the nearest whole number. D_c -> 135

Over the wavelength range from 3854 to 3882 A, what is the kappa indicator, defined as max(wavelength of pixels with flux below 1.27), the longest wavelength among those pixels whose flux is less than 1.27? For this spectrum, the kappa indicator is 3880.0 A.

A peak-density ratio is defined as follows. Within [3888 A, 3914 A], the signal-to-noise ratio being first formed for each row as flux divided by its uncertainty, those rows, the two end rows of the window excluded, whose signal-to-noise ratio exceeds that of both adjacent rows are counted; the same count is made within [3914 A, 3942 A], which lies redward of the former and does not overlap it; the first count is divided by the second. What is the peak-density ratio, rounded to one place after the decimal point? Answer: 2.0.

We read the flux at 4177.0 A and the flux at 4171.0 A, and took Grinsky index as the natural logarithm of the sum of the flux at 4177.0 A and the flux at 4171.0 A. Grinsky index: 1.0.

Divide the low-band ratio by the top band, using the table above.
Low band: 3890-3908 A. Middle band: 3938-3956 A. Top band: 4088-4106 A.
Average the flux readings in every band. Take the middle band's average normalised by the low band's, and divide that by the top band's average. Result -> 0.7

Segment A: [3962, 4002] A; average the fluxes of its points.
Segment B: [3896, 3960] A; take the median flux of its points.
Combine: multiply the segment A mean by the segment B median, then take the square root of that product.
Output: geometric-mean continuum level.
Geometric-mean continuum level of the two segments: 0.84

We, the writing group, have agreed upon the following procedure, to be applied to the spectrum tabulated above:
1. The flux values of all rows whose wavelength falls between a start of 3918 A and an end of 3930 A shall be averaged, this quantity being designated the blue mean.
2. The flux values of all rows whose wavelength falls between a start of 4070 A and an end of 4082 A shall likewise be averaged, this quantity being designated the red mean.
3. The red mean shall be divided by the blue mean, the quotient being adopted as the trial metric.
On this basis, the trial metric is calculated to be 1.8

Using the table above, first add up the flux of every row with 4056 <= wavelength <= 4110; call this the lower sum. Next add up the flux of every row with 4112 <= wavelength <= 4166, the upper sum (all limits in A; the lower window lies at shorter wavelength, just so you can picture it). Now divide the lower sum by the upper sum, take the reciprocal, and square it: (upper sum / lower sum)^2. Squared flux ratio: 1.1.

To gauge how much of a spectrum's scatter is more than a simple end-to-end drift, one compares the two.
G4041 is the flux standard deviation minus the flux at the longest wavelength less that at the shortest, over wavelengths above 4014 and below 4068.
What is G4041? 0.25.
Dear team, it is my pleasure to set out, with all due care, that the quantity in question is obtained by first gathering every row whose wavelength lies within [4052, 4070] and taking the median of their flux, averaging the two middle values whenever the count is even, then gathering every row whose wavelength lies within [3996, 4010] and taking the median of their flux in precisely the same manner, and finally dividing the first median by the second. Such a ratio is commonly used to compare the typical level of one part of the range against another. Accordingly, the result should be 1.0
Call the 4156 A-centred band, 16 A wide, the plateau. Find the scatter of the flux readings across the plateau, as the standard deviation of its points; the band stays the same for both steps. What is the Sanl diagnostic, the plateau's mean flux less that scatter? 1.30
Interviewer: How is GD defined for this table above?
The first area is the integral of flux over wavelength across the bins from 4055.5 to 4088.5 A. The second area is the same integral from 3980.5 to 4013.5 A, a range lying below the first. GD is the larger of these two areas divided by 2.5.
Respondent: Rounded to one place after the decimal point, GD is 16.1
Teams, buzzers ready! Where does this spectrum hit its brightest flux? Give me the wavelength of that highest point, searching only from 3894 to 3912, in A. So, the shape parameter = 3910.0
